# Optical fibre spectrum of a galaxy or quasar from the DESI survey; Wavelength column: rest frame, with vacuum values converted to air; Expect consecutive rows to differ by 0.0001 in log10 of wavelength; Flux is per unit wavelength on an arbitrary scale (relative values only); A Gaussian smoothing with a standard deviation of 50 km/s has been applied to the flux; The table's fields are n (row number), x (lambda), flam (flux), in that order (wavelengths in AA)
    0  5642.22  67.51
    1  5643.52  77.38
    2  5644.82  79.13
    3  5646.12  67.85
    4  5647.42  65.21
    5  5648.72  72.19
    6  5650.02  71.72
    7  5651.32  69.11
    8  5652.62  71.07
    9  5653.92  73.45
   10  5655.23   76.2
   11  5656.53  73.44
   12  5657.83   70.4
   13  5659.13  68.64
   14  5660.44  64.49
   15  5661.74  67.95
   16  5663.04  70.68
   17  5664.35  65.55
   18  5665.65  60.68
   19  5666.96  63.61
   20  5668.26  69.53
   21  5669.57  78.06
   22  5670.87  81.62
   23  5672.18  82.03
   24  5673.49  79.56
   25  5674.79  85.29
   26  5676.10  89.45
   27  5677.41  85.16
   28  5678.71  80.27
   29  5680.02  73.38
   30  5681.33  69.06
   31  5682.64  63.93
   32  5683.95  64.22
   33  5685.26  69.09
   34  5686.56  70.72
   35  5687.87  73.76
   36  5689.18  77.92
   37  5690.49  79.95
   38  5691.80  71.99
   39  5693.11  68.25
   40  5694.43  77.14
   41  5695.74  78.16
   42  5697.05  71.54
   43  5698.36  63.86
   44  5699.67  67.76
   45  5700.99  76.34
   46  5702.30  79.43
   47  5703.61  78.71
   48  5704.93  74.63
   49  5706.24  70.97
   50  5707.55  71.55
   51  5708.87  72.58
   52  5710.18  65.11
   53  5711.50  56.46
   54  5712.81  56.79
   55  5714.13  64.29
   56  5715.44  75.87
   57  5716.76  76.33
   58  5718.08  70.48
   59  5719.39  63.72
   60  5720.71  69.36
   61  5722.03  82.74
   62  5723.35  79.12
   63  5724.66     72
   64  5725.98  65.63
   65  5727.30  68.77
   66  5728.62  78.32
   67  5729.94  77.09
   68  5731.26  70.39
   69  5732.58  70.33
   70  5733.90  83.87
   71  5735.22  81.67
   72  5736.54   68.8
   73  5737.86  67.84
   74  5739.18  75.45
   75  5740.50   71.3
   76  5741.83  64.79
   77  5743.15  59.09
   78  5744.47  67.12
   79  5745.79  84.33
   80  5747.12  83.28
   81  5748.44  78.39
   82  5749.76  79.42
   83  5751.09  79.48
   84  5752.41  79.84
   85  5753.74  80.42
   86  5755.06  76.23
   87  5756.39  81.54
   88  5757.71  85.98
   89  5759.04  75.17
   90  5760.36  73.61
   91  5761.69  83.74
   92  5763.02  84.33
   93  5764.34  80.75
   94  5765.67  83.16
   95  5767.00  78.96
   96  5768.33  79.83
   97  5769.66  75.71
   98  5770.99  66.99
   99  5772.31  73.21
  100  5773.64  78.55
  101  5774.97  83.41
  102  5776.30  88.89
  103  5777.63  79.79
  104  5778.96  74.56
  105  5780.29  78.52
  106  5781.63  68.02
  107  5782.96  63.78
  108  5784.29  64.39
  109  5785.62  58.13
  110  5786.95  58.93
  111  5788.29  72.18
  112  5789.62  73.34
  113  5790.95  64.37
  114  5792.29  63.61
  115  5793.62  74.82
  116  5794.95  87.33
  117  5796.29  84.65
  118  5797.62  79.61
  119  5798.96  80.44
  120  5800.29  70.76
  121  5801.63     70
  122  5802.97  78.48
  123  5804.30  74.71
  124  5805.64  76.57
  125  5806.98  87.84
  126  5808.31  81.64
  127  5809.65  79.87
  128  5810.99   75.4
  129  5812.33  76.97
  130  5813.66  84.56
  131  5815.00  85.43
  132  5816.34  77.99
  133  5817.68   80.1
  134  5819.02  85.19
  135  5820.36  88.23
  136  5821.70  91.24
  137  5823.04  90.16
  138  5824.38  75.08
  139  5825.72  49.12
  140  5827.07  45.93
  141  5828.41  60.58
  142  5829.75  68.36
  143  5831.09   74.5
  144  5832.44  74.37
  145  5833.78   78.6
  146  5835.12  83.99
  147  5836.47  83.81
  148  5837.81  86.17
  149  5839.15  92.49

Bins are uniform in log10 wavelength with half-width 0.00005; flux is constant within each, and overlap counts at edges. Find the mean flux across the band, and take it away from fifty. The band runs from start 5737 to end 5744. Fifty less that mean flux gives -18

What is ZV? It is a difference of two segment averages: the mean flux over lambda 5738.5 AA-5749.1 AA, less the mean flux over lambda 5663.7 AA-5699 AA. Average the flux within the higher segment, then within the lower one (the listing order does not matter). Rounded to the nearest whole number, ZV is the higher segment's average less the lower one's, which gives -1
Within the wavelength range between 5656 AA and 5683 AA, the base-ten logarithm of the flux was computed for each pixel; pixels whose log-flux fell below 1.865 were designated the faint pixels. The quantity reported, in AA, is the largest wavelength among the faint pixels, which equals 5682.64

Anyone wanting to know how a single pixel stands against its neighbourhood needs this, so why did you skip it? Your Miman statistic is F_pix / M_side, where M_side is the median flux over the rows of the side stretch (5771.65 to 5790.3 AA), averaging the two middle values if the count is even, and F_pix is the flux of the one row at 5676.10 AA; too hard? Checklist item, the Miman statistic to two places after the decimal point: 1.22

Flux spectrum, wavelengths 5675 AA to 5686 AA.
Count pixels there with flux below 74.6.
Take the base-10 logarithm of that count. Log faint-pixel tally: 0.70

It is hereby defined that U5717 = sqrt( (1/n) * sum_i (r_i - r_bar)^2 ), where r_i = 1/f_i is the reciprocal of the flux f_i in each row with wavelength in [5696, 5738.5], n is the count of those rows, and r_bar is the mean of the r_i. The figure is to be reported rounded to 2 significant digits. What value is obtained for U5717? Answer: 0.0014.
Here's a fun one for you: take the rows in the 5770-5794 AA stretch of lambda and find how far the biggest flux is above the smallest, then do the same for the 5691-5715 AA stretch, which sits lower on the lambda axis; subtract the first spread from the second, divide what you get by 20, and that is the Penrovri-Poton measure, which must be -0.4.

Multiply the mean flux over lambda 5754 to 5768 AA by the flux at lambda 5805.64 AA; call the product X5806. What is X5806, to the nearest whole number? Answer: 6152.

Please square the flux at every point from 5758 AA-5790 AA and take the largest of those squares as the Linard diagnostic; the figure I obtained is 7901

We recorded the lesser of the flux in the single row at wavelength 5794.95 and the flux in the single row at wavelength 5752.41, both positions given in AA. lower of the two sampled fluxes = 80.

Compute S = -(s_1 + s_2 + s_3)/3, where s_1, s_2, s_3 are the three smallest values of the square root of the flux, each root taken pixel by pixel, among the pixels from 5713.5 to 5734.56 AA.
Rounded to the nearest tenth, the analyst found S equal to -8.0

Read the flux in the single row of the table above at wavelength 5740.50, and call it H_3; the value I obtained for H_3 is 71.3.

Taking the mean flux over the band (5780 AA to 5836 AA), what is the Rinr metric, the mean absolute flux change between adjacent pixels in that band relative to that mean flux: 0.079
